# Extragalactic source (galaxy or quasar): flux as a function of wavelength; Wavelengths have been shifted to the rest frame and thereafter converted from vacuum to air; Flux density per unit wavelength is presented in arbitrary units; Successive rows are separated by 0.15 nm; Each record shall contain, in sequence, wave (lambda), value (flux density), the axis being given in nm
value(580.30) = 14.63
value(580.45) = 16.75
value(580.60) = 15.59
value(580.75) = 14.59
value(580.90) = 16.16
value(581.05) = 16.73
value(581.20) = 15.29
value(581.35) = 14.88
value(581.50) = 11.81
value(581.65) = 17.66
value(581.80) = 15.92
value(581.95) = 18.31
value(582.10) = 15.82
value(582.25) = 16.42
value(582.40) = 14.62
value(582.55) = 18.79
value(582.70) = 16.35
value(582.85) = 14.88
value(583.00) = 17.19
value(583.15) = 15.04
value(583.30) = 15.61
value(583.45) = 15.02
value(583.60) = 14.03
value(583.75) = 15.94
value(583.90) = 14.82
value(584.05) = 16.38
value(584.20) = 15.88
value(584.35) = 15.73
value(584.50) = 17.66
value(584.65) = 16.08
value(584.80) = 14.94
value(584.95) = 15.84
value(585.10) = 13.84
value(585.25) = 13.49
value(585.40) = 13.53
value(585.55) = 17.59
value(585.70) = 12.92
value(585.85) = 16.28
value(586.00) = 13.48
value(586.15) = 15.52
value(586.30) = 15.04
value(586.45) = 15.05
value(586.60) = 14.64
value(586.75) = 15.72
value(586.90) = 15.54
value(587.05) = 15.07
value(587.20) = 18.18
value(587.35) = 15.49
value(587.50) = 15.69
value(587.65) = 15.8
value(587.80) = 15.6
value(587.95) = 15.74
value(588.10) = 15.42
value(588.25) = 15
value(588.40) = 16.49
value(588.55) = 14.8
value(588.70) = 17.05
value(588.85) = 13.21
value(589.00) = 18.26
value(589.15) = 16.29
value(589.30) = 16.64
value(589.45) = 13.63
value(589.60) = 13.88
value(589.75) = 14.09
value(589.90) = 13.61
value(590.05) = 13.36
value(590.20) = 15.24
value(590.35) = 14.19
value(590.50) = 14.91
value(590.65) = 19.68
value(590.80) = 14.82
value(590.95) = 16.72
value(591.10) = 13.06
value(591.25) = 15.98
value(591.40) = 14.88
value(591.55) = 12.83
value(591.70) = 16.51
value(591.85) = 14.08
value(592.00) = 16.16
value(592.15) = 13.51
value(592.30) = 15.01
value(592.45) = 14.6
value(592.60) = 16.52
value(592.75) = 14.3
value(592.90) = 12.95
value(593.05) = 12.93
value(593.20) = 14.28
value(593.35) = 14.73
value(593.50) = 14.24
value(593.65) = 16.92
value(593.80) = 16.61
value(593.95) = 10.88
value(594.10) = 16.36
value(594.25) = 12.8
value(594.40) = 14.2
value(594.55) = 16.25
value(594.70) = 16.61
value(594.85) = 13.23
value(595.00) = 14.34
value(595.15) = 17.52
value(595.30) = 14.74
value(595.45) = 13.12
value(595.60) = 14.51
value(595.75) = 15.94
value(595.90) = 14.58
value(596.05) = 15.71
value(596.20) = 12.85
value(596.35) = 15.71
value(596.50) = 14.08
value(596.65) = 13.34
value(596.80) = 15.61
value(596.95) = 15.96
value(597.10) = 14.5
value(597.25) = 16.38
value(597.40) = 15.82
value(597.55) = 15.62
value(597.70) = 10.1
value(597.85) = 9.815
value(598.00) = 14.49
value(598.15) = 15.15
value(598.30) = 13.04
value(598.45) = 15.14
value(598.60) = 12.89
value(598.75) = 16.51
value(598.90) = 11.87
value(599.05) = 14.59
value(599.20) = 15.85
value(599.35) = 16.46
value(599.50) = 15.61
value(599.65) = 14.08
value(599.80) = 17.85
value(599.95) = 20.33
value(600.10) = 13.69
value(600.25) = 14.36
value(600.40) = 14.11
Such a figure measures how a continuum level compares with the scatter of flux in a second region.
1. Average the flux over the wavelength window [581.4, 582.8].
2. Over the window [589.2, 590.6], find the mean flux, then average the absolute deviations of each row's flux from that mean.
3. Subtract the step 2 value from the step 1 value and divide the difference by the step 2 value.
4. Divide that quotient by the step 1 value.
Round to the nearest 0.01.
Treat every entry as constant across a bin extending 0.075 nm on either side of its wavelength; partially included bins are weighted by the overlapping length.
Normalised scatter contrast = 1.19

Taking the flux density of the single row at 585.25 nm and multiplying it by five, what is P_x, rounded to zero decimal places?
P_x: 67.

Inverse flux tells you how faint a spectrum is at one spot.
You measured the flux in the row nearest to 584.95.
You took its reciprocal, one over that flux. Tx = 0.063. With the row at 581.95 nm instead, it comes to 0.055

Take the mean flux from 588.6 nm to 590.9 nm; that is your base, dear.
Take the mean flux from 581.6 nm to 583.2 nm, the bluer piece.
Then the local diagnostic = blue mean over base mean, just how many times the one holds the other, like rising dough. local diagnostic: 1.08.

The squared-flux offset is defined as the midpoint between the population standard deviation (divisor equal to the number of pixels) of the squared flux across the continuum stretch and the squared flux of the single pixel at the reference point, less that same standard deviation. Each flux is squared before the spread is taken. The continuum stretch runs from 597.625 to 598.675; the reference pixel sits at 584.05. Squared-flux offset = 108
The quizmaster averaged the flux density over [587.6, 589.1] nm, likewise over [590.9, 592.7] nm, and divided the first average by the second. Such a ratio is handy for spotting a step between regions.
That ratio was 1.05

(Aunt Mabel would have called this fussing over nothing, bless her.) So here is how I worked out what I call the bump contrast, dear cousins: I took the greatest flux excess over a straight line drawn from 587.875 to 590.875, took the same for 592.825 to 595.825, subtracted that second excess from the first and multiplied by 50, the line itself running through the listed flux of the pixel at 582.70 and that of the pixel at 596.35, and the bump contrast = 97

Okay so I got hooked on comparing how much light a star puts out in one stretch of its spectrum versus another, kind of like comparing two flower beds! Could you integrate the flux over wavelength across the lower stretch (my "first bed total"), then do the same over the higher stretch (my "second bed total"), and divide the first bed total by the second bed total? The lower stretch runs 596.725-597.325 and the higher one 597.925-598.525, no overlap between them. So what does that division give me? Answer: 1.08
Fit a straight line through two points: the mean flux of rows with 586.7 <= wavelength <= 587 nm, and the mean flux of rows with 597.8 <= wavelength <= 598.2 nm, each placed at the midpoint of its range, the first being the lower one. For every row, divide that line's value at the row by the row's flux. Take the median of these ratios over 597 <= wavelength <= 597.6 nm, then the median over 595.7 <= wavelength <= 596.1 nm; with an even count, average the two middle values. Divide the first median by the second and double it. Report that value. 1.95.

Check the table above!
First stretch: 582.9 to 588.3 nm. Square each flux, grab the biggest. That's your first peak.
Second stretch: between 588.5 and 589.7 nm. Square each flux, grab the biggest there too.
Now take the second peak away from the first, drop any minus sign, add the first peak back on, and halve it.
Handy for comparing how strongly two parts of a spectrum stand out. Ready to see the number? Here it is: 167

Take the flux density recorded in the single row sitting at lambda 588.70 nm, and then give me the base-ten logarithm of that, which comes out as 1.23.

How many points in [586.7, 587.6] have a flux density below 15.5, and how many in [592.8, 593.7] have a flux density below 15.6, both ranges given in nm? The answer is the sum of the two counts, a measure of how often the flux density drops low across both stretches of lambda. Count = 7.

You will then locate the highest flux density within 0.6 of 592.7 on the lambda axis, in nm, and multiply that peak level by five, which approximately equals 83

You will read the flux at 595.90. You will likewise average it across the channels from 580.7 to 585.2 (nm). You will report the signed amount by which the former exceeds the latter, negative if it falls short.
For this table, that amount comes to -1.2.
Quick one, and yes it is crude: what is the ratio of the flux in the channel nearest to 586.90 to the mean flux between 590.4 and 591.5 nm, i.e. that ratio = 0.99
